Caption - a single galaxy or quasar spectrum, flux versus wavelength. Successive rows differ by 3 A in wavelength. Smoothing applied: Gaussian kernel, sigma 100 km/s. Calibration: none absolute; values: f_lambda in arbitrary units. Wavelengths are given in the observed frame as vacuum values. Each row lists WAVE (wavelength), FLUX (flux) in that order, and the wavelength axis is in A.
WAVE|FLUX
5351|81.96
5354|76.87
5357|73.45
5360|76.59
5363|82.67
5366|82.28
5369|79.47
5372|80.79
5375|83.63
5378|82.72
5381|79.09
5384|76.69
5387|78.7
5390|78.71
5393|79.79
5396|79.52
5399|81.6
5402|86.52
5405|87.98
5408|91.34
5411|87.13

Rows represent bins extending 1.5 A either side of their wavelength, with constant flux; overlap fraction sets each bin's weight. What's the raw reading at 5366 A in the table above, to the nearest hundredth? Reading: 82.28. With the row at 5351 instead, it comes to 81.96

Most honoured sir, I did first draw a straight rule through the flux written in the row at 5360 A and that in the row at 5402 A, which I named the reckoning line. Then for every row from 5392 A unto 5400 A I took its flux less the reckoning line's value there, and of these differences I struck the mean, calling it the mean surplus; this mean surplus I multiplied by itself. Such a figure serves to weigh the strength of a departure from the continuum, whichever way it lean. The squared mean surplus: 23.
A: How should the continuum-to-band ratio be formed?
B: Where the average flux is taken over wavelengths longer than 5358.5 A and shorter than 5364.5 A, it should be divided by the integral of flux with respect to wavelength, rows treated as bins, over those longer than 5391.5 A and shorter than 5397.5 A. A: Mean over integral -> 0.17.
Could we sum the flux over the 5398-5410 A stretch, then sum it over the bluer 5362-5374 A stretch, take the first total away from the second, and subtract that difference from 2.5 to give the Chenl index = 25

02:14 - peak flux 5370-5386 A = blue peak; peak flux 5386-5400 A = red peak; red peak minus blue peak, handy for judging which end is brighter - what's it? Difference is -2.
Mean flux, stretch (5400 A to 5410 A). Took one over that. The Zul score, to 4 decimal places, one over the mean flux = 0.0113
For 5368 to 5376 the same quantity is 0.0123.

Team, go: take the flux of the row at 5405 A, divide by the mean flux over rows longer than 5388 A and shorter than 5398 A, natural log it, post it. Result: 0.10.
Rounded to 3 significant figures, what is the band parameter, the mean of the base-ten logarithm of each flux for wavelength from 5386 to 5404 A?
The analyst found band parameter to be 1.91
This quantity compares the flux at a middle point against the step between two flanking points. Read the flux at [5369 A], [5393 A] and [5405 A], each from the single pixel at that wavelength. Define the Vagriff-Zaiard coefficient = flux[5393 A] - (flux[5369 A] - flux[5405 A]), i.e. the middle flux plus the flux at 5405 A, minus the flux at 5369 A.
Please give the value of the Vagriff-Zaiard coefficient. 88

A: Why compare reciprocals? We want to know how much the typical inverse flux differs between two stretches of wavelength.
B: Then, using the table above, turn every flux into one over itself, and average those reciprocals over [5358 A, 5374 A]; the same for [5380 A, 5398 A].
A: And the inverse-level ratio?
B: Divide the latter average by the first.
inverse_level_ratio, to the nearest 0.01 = 1.02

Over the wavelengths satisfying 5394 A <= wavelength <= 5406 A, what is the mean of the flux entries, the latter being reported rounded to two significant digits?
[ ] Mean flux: 84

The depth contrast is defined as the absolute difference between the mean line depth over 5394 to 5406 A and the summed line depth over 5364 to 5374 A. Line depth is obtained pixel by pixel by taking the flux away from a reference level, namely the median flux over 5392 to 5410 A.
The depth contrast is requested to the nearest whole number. 9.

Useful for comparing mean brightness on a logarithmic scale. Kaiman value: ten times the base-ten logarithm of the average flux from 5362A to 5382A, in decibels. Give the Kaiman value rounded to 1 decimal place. 19.1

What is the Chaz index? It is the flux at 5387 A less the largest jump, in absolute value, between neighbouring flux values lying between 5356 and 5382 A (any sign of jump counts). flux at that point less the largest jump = 73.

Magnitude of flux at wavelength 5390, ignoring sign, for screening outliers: 79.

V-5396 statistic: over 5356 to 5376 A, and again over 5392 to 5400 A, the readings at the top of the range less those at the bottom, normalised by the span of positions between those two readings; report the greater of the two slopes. 0.57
